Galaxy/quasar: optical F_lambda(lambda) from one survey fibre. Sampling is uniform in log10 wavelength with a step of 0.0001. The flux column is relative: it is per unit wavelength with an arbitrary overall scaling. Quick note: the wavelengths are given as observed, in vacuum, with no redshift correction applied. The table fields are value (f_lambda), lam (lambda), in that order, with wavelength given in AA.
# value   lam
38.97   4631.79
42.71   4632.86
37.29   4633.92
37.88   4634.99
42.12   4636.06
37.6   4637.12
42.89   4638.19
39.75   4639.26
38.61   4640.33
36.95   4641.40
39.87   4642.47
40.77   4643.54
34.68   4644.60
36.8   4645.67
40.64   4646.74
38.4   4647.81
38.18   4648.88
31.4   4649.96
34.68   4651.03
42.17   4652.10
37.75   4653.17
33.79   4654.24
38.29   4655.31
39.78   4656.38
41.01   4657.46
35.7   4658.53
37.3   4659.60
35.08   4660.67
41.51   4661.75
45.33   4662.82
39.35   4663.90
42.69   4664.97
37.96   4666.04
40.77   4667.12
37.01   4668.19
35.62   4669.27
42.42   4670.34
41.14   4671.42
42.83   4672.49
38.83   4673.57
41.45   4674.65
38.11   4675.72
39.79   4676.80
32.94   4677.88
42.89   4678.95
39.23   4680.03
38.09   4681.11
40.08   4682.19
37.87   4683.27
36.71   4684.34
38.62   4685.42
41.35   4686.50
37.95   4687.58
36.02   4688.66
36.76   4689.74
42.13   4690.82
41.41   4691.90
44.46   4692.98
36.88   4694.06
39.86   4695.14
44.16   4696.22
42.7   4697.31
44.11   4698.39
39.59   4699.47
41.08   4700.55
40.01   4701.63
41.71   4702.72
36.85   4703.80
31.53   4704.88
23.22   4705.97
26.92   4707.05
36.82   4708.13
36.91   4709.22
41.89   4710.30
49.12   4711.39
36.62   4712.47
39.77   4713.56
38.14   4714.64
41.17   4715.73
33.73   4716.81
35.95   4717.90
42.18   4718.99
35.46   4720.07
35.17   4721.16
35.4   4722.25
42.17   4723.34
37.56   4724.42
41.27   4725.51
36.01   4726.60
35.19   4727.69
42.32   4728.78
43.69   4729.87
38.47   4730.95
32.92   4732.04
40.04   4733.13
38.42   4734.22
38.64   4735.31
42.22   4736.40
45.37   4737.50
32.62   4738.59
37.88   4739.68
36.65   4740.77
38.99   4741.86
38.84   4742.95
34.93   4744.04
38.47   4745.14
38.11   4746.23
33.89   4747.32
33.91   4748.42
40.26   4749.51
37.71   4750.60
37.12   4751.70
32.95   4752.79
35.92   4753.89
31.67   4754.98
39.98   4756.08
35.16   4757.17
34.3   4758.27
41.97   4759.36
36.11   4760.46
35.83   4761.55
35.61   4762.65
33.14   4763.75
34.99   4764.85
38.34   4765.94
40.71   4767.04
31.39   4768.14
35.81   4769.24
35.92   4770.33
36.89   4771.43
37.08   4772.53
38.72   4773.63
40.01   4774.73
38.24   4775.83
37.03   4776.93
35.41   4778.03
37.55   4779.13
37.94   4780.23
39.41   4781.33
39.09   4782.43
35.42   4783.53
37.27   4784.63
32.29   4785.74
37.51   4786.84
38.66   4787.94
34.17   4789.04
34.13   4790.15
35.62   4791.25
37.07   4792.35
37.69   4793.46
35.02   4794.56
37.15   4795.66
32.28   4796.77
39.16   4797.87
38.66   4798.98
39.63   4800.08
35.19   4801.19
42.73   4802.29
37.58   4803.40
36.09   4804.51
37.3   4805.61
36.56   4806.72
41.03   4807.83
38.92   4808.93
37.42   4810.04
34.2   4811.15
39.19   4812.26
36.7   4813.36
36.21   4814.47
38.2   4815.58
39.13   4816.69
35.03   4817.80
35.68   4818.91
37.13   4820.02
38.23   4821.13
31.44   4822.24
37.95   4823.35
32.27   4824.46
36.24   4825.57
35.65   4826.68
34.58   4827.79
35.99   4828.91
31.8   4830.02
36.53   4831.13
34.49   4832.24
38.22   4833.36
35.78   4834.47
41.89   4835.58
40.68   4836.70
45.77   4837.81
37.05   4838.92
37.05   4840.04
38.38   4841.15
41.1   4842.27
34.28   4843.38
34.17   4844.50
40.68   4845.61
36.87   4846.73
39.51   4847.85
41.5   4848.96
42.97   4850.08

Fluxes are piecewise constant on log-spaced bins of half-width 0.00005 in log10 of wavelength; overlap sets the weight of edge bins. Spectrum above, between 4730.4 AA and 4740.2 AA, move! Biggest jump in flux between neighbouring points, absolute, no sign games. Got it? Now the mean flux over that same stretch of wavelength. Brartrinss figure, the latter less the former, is 25.8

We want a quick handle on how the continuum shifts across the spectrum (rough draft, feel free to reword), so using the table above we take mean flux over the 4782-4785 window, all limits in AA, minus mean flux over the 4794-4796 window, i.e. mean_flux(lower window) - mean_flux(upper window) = 1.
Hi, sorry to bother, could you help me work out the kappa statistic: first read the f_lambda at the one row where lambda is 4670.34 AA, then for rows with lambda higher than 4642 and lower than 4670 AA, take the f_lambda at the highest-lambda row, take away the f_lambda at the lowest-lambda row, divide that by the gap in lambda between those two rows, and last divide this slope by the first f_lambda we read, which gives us -0.0037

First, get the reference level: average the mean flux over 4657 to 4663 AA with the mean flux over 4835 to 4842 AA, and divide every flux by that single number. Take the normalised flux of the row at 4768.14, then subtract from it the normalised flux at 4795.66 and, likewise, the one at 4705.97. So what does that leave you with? -0.73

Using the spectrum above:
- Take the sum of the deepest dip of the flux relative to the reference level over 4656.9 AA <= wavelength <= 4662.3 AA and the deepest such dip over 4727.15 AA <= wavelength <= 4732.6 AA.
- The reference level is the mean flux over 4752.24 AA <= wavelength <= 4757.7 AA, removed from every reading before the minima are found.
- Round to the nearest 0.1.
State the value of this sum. -2.3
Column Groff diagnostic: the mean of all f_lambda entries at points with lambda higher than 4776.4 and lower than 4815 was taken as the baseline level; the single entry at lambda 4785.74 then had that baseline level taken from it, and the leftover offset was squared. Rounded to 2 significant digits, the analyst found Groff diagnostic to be 23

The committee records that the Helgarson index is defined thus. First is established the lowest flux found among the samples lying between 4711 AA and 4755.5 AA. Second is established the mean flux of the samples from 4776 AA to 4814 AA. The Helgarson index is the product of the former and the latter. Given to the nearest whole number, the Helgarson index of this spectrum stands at 1175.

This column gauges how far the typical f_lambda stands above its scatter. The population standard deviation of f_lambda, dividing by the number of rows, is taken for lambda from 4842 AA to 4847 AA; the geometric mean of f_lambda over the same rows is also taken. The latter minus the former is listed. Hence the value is 34.3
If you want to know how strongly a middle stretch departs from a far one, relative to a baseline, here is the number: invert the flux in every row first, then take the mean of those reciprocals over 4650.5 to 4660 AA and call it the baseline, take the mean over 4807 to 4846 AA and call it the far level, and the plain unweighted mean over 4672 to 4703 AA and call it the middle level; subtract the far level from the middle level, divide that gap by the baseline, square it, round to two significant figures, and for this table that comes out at 0.0054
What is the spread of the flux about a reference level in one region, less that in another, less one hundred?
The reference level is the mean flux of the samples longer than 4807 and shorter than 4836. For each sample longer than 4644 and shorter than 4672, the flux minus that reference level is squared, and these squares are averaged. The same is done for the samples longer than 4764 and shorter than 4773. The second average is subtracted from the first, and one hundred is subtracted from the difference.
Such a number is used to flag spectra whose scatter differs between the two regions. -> -93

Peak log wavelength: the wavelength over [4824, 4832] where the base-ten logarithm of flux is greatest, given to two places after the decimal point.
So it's 4831.13 AA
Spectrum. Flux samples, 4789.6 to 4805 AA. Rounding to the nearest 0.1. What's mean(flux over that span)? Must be 37.0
